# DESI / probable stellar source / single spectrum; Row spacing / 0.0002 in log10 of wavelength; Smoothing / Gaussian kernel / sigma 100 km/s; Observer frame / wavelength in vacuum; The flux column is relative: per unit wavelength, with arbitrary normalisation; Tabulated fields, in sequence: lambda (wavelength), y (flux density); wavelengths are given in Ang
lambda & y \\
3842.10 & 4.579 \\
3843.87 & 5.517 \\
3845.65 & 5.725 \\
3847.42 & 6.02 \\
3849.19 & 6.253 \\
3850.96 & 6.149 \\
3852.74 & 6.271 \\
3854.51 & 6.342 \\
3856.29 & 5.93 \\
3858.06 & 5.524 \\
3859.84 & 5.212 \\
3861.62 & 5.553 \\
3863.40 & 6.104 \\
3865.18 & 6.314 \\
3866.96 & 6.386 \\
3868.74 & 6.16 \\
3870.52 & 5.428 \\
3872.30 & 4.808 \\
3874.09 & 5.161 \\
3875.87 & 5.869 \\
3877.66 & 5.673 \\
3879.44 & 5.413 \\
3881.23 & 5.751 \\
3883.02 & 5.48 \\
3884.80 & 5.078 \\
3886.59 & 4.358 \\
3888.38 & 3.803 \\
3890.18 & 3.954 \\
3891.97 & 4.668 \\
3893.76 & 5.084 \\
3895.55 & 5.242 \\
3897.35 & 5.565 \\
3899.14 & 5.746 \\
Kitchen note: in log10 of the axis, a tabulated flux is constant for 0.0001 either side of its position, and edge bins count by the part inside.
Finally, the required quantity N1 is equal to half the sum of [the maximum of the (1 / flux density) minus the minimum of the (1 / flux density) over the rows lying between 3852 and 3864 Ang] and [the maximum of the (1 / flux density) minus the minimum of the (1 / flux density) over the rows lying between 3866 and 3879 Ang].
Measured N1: 0.043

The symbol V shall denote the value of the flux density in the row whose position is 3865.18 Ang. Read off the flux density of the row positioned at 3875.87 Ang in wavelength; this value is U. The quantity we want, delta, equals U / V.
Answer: 0.93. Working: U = 5.869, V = 6.314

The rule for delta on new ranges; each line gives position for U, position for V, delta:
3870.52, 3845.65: 0.95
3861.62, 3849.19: 0.89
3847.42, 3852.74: 0.96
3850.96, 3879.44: 1.14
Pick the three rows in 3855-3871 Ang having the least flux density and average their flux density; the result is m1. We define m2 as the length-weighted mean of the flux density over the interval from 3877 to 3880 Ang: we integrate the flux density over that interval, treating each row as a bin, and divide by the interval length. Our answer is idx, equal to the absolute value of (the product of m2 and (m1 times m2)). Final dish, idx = 166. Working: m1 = 5.39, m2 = 5.56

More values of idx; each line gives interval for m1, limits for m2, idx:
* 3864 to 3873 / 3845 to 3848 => 188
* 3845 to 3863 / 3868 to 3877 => 163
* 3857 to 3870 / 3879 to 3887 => 150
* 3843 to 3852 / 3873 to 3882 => 177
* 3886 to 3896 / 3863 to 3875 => 134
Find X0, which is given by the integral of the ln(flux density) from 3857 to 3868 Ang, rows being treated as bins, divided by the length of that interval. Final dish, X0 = 1.76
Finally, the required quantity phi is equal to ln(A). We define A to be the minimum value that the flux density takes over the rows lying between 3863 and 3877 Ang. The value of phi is 1.57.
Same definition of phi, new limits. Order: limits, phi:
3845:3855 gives 1.74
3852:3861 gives 1.65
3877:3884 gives 1.69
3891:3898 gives 1.54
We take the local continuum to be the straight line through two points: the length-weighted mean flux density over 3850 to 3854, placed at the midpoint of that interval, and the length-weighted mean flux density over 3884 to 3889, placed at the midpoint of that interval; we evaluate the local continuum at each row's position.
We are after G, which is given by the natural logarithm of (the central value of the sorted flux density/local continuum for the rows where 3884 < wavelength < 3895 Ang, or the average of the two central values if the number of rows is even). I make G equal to 0.05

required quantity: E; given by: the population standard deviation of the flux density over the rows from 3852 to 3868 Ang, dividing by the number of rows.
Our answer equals 0.41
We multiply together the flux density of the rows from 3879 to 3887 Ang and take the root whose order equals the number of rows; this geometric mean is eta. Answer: 5.2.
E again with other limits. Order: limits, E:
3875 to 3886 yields 0.26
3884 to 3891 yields 0.49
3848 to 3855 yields 0.07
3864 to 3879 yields 0.53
